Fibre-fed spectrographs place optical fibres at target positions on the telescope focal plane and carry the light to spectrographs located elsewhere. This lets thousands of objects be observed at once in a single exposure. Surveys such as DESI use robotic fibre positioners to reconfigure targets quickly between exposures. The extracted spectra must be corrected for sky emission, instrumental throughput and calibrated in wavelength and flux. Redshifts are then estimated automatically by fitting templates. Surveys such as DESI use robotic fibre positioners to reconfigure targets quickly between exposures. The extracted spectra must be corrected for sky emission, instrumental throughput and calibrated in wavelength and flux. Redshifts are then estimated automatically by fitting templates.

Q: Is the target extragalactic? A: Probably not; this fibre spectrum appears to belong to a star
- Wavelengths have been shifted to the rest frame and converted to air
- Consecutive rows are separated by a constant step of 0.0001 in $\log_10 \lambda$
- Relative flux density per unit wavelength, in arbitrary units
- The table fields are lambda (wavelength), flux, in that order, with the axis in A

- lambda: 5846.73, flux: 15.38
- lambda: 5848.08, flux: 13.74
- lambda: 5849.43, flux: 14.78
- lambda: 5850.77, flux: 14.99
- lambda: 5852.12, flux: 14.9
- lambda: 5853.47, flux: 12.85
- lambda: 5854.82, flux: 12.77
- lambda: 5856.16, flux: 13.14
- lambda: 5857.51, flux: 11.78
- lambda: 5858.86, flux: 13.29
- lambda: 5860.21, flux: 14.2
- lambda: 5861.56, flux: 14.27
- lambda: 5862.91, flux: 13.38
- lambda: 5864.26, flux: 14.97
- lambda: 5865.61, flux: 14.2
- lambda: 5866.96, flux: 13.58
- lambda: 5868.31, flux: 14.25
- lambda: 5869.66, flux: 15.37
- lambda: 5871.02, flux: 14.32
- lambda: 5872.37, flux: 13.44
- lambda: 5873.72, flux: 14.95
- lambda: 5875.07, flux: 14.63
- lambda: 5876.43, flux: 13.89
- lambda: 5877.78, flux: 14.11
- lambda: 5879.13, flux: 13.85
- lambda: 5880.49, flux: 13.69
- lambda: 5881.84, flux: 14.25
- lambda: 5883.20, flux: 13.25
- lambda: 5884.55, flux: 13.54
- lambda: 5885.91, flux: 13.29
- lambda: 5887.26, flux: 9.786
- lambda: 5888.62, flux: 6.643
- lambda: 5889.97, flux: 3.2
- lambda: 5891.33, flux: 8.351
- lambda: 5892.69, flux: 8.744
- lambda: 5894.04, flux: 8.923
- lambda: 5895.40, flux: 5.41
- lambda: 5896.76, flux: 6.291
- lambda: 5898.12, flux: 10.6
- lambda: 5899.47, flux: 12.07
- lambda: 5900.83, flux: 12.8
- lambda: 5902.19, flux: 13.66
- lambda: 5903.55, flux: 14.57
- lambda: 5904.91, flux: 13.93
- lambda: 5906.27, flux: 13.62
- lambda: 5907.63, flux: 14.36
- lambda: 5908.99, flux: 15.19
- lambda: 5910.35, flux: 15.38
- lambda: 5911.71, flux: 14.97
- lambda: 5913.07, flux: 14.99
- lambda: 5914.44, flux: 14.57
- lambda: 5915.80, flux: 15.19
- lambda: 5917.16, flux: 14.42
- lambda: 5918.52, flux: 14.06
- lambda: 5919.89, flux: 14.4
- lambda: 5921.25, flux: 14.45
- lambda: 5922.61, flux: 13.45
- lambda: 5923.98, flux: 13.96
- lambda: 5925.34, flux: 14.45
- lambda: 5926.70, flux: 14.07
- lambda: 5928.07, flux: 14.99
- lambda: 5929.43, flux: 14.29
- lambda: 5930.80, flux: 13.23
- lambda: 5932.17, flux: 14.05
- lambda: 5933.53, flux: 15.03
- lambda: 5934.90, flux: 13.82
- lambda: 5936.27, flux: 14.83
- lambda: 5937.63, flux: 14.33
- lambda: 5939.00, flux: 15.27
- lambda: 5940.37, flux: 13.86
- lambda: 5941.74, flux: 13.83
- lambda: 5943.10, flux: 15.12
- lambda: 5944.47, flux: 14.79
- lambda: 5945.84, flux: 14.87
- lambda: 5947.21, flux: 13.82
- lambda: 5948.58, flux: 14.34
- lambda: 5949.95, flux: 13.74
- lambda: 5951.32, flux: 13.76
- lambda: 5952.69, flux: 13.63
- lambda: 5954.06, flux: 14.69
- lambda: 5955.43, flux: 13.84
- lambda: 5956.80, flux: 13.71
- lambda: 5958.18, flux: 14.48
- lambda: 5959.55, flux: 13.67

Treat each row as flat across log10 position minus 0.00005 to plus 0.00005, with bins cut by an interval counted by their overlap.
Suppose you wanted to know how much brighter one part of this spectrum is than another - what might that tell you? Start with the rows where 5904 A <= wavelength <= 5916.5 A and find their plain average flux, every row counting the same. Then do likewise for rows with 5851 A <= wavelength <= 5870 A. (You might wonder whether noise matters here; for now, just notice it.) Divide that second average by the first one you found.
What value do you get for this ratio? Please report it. 0.94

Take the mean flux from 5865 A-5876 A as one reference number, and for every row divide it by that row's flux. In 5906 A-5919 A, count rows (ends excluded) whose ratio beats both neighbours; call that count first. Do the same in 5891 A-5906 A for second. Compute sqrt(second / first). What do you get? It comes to 0.7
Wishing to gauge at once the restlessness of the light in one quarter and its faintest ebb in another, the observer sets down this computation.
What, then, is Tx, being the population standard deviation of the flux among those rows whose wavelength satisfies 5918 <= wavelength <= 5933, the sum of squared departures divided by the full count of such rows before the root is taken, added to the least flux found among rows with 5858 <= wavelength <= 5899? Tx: 4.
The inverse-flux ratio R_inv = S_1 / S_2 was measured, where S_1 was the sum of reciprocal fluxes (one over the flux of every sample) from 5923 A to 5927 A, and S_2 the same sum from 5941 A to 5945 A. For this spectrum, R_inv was 1.03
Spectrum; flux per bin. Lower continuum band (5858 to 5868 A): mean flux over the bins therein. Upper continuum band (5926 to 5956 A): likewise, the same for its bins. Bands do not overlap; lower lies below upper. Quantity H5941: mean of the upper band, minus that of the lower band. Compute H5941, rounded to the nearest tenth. 0.3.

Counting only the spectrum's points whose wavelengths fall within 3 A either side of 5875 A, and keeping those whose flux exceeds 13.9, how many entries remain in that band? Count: 3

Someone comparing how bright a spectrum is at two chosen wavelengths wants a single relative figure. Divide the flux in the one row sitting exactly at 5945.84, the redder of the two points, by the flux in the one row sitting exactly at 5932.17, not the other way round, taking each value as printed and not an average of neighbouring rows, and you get 1.06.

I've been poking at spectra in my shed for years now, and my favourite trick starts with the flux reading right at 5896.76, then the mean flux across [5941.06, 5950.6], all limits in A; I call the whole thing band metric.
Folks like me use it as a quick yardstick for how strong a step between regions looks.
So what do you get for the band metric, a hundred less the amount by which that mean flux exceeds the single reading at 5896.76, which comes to 92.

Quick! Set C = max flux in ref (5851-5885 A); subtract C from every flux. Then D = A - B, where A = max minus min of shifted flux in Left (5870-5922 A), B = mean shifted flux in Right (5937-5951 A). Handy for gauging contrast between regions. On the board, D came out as 13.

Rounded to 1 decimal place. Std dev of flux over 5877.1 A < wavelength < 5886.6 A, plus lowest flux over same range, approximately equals 13.6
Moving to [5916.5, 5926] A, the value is 13.8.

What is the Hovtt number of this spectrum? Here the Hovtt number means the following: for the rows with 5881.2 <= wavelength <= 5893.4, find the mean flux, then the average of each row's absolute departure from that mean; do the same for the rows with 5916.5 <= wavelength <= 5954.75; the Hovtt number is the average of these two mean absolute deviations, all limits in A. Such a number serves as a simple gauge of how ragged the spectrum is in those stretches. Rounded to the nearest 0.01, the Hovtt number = 1.76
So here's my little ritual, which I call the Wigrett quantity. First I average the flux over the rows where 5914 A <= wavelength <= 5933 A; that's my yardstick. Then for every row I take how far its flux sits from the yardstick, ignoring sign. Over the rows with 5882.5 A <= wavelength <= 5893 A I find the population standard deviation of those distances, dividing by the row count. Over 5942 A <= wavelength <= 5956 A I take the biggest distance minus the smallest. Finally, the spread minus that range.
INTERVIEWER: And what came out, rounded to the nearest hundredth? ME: 2.66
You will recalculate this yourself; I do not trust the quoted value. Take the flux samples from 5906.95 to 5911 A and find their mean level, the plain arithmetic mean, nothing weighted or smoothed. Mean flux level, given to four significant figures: 14.98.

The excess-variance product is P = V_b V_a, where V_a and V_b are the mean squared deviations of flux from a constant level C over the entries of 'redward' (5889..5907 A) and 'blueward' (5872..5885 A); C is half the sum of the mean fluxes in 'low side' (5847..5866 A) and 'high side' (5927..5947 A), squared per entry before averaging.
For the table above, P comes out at 8.0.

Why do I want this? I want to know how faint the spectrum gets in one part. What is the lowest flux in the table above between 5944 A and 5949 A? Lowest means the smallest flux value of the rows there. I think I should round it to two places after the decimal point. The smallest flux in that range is 13.82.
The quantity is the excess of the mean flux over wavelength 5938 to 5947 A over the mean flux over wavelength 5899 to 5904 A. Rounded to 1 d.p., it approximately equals 1.3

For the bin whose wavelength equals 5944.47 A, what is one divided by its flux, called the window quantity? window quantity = 0.068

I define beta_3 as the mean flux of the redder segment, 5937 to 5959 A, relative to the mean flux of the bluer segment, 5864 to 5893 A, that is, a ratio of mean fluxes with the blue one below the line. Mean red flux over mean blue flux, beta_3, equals 1.1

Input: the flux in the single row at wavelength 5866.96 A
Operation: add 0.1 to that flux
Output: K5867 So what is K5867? 13.7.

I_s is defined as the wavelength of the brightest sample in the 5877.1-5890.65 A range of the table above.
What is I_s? 5881.84 A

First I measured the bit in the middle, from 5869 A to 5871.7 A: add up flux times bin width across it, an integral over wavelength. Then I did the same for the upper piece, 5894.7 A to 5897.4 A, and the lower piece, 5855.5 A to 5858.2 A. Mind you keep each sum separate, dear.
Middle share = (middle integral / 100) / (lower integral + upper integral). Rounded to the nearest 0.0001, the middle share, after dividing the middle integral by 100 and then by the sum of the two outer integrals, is 0.0081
